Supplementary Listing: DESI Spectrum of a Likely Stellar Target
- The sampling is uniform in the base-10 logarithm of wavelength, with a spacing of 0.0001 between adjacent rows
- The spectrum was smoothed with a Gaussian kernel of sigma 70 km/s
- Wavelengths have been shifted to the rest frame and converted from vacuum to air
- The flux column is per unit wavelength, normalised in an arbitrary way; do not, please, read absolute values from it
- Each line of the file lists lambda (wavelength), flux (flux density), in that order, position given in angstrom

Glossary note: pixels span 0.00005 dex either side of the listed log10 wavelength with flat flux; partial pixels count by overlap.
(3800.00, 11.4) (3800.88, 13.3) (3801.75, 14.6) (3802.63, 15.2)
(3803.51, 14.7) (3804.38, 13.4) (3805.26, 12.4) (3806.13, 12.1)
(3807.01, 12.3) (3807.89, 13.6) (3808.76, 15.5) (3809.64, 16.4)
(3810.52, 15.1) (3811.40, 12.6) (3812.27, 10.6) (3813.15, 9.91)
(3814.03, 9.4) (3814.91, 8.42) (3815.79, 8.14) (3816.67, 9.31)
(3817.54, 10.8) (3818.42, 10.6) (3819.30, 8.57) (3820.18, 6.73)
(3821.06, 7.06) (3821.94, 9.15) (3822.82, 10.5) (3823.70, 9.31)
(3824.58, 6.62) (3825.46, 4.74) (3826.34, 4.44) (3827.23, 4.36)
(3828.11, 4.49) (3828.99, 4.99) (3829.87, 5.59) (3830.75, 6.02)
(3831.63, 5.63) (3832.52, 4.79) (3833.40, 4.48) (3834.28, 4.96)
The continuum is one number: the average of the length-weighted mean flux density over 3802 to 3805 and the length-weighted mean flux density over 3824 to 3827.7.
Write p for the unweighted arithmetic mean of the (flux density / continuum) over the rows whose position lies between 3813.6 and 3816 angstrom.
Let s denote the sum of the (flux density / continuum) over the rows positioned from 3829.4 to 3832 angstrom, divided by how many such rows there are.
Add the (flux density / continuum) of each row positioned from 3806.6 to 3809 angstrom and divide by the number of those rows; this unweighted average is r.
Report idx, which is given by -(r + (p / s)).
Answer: -2.92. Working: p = 0.89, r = 1.42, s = 0.6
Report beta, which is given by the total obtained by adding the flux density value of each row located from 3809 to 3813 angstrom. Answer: 55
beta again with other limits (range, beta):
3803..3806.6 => 53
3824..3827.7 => 20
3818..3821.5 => 33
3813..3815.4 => 28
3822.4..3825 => 26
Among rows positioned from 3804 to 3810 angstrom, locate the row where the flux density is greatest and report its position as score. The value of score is 3809.64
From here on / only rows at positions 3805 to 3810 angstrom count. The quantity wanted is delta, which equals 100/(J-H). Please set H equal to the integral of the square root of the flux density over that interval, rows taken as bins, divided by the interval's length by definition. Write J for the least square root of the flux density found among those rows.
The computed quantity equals -451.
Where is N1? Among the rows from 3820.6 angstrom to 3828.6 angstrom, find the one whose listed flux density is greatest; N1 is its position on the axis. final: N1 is 3822.82 angstrom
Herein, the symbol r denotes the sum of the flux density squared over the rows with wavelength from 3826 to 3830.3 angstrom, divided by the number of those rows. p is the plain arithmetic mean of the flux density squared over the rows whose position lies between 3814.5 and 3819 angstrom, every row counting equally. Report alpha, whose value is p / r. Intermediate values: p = 91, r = 23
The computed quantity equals 4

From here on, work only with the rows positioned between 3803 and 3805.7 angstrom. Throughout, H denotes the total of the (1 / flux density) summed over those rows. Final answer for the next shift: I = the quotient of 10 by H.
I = 45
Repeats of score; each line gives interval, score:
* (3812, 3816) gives 3812.27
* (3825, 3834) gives 3830.75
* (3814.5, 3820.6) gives 3817.54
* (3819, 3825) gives 3822.82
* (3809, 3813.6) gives 3809.64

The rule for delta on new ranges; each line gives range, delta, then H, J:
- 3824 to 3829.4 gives -674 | 2.2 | 2.1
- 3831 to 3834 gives -808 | 2.2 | 2.1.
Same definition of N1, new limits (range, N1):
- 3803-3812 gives 3809.64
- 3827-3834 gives 3830.75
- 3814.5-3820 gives 3817.54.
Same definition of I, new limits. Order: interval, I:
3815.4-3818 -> 31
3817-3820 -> 33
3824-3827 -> 17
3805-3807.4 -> 41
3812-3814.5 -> 33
